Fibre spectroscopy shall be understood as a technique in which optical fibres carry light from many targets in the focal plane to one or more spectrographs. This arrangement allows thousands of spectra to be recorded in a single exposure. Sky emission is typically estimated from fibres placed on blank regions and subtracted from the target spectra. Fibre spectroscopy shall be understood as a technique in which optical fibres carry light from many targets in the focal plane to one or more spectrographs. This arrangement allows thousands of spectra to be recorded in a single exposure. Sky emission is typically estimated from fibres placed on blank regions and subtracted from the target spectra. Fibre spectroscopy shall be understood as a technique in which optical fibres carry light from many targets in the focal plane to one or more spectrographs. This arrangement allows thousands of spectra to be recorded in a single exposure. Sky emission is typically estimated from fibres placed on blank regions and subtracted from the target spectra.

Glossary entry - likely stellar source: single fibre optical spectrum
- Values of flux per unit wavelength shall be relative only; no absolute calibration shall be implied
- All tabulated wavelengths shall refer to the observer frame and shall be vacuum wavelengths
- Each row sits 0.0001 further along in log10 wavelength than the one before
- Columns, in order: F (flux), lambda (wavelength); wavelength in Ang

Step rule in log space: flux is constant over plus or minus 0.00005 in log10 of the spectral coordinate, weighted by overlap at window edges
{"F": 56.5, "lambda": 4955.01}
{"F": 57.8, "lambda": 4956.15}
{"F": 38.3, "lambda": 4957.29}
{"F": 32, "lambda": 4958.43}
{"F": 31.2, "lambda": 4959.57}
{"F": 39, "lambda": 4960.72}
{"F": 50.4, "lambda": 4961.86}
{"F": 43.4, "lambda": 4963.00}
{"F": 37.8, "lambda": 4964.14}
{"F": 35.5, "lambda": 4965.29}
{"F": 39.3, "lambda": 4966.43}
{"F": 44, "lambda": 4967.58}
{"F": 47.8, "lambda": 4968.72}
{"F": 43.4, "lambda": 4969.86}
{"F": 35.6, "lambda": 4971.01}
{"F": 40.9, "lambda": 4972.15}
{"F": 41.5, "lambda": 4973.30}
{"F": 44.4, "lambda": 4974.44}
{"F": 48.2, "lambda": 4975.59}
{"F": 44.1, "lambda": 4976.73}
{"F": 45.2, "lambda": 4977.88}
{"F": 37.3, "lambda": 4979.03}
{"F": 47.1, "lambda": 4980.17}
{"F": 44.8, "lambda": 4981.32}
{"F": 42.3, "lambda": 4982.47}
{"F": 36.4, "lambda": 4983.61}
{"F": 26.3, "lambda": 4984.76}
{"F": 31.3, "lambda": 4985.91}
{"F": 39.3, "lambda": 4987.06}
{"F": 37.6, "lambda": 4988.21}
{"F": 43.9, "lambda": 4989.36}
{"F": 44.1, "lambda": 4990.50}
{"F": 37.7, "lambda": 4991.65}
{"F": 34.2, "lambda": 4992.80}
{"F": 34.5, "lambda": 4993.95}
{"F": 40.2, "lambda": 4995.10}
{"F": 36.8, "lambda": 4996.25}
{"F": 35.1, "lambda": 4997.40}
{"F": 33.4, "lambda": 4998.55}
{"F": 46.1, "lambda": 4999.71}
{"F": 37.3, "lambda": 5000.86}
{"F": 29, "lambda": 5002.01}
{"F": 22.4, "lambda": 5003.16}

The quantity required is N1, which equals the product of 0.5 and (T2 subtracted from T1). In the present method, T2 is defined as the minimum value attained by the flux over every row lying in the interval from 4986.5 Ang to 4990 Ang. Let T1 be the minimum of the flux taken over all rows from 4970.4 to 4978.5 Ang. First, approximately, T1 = 35.6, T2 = 37.6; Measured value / -1.0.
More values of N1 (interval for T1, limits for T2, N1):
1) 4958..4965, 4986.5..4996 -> -1.5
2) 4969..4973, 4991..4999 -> 1.1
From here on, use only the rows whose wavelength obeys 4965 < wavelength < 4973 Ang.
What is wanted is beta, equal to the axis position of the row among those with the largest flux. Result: 4968.72 Ang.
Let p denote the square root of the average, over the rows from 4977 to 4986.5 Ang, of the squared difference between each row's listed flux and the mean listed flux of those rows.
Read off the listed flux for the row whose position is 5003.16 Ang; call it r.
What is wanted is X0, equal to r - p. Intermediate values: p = 6.9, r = 22.4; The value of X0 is 16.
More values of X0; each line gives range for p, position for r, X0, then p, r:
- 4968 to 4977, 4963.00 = 40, 3.8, 43.4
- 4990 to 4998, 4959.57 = 28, 3.3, 31.2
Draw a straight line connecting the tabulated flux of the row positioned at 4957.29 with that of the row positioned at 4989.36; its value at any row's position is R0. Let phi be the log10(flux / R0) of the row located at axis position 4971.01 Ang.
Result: -0.06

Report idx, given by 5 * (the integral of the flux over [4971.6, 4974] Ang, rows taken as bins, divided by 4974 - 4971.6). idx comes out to 207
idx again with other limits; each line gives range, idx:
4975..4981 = 222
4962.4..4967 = 195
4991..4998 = 182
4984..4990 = 179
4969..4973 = 203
